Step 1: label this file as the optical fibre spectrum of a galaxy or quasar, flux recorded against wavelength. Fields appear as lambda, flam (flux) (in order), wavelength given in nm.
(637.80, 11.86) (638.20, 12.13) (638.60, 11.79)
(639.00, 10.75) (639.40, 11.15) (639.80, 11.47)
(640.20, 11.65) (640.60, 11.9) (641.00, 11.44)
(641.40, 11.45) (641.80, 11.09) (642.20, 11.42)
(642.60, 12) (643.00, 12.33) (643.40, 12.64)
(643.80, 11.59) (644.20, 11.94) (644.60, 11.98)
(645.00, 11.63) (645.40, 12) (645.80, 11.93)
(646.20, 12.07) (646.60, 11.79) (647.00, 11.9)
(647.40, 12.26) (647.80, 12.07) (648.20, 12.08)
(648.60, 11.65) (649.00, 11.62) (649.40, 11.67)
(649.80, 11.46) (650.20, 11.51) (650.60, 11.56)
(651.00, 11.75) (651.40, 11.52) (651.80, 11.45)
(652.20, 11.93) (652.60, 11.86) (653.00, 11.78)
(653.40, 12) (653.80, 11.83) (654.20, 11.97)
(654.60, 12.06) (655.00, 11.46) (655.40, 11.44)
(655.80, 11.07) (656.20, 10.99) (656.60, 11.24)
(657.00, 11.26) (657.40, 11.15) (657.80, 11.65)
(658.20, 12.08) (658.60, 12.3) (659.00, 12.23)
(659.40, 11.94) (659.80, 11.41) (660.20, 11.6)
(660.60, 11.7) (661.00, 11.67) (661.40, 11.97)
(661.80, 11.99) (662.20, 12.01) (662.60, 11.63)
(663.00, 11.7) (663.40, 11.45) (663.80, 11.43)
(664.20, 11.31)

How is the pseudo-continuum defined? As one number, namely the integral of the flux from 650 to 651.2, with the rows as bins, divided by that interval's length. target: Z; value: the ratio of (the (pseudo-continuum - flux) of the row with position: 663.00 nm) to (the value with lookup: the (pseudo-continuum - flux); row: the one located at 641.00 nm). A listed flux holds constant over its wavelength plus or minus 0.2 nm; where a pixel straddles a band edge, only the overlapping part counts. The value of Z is -1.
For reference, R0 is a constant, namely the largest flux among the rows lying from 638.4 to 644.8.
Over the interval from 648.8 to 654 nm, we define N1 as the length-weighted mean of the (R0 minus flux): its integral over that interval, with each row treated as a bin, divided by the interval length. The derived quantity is 0.95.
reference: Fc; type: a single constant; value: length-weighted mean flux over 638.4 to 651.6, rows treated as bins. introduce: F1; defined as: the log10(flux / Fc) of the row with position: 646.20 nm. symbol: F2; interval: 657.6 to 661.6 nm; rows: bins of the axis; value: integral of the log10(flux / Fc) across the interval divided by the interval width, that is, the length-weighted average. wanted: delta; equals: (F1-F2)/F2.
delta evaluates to 2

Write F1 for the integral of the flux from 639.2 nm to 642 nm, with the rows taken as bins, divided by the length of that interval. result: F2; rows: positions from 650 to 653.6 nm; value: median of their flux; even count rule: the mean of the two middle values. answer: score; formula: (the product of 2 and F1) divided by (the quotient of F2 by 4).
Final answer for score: 7.80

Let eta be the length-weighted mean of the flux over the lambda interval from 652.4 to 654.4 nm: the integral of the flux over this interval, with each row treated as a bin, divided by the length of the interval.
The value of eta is 11.89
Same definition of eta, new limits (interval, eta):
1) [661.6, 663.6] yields 11.76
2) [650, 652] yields 11.56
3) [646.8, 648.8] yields 11.99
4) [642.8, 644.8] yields 12.10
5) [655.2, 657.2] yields 11.20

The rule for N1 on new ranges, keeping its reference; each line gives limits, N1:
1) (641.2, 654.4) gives 0.83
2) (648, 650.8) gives 0.99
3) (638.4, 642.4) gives 1.23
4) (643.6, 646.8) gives 0.77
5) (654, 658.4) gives 1.15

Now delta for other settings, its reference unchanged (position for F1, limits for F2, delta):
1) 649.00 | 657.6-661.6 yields -2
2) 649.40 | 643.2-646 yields -1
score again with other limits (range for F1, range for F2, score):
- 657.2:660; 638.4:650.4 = 8.06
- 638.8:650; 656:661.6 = 8.06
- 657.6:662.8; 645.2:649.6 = 7.95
